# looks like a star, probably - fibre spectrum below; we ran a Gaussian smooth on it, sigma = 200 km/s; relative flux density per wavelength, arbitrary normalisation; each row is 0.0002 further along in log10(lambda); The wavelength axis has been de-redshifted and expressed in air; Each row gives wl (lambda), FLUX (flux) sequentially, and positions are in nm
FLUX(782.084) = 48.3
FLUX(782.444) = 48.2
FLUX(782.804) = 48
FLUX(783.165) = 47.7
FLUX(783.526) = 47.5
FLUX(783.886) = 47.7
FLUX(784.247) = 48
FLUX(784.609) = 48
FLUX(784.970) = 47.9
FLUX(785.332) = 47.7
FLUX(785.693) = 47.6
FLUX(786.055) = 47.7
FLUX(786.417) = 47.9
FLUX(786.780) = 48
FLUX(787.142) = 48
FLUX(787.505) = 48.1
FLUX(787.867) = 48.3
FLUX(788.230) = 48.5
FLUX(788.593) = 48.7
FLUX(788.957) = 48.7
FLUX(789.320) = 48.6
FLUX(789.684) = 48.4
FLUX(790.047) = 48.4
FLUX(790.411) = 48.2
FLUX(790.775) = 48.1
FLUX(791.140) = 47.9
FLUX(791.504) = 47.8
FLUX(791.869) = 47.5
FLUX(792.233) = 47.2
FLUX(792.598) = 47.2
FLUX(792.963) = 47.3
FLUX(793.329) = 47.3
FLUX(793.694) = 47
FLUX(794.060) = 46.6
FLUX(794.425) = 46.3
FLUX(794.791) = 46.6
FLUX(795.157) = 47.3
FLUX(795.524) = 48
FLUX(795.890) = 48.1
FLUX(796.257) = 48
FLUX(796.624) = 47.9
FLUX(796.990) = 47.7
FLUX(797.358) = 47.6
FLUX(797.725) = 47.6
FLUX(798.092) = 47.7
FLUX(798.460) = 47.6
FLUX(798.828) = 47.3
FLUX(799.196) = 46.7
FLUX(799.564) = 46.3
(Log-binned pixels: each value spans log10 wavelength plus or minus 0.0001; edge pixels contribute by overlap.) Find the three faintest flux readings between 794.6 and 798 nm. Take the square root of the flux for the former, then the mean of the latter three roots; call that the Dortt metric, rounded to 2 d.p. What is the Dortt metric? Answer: 6.87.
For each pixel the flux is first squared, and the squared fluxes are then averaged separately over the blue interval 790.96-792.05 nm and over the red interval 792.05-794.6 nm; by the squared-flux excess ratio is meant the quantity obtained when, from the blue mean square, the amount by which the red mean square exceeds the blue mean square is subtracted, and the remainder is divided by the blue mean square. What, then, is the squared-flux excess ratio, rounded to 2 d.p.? 1.03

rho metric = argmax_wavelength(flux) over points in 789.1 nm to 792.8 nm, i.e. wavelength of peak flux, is 789.320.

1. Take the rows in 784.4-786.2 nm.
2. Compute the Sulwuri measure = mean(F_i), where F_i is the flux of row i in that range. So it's 47.8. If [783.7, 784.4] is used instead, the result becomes 47.9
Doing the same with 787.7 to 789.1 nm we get 48.5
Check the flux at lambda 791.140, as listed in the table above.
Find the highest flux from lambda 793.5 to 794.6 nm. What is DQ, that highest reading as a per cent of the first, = 98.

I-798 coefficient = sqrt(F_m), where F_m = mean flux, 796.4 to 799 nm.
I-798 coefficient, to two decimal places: 6.90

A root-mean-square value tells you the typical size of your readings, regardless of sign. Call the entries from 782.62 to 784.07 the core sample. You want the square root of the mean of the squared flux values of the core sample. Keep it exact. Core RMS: 47.7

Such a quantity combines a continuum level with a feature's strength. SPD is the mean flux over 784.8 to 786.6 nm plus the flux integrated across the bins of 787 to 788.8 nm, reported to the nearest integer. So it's 135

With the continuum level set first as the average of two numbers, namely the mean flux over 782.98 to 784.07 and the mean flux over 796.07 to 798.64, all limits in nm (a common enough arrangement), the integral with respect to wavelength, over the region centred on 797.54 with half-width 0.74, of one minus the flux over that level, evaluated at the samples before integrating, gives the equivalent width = 0.001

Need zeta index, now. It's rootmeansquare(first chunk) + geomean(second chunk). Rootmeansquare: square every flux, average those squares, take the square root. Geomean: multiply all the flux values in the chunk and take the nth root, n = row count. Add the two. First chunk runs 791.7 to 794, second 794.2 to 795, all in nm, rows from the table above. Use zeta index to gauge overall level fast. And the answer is 93.7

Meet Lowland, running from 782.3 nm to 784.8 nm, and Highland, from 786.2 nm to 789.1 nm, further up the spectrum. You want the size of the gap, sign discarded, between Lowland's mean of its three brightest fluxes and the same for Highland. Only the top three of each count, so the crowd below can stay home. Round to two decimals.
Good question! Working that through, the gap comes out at 0.57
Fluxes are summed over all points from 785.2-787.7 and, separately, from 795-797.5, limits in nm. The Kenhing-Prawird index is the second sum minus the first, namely 0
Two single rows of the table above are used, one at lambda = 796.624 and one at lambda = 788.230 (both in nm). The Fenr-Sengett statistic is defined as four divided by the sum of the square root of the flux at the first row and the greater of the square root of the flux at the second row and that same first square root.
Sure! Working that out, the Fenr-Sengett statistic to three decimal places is 0.288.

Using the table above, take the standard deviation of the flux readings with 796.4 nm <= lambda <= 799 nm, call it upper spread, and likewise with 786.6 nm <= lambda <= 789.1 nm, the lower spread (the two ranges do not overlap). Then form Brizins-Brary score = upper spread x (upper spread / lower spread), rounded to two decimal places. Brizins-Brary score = 0.10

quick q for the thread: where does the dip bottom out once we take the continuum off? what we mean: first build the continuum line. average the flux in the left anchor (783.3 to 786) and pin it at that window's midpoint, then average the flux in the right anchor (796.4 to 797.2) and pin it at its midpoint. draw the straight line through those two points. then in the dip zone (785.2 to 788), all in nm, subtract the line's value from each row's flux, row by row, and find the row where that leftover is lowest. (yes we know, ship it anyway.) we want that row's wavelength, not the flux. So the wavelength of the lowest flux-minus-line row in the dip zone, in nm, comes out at 785.693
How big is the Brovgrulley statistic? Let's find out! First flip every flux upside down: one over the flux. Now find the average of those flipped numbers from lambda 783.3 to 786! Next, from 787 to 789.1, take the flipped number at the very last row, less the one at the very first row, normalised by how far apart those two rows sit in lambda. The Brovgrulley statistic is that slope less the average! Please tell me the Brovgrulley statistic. -0.0211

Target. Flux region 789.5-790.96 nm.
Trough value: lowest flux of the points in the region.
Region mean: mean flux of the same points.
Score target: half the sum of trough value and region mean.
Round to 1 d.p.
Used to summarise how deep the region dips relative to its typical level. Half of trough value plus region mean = 48.2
